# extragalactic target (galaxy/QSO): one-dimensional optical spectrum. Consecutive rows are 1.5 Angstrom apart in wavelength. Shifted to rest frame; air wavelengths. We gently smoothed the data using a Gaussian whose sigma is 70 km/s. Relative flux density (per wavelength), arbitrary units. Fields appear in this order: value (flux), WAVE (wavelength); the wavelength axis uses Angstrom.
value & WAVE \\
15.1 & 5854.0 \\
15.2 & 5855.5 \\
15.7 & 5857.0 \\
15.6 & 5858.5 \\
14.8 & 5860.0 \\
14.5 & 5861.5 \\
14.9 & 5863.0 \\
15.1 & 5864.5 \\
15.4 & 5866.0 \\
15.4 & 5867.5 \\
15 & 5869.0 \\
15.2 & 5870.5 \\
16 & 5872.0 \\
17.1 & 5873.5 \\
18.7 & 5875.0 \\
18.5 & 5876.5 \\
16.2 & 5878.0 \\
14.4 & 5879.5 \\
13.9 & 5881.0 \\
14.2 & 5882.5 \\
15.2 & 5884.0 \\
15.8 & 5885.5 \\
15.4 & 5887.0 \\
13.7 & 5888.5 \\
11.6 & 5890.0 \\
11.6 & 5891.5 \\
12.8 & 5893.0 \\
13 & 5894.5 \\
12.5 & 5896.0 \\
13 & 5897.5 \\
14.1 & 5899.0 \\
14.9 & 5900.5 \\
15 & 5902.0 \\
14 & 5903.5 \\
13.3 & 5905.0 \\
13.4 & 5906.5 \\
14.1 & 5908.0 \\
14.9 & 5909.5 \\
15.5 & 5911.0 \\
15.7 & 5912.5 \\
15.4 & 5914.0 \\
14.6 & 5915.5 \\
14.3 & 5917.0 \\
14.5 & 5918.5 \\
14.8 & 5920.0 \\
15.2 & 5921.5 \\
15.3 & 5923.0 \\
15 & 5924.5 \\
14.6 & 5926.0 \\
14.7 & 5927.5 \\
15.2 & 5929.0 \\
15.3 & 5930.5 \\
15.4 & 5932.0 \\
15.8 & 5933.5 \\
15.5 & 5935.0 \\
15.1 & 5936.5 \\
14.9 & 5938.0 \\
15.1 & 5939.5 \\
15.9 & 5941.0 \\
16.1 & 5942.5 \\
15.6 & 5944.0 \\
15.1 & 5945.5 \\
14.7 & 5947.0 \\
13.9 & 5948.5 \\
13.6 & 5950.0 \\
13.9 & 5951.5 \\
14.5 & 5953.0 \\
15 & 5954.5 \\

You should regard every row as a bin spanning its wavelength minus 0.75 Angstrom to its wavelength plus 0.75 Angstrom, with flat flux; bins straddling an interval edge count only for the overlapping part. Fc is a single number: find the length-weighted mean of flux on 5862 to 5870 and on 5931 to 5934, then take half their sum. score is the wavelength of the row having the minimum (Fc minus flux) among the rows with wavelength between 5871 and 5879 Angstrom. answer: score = 5875.0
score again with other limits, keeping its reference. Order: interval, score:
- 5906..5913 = 5912.5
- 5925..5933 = 5932.0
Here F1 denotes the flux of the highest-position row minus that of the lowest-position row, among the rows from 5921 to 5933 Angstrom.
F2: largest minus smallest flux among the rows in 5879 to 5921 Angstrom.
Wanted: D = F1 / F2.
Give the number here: 0.05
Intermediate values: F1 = 0.2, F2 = 4.2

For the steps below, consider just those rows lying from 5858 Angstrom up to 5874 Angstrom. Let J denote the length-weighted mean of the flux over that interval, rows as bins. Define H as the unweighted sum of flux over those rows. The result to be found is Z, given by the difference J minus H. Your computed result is -154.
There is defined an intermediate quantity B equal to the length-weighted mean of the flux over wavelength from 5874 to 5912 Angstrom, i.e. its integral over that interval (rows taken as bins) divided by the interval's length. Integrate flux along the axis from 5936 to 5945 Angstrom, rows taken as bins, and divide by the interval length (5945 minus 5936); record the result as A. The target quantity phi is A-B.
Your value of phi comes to 1.0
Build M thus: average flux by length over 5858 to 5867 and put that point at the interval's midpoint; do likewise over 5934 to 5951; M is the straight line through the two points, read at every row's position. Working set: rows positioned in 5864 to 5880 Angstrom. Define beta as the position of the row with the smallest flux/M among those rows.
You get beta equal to 5879.5 Angstrom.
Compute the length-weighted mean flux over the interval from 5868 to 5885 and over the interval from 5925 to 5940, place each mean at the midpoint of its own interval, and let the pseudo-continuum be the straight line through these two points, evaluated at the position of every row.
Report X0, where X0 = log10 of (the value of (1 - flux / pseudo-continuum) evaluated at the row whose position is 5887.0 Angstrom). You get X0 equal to -1.69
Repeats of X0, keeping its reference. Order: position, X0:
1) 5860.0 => -1.11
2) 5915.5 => -1.30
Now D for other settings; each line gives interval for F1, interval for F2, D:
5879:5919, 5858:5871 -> 0.09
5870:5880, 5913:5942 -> -0.50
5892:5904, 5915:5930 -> 1.20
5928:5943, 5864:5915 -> 0.13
